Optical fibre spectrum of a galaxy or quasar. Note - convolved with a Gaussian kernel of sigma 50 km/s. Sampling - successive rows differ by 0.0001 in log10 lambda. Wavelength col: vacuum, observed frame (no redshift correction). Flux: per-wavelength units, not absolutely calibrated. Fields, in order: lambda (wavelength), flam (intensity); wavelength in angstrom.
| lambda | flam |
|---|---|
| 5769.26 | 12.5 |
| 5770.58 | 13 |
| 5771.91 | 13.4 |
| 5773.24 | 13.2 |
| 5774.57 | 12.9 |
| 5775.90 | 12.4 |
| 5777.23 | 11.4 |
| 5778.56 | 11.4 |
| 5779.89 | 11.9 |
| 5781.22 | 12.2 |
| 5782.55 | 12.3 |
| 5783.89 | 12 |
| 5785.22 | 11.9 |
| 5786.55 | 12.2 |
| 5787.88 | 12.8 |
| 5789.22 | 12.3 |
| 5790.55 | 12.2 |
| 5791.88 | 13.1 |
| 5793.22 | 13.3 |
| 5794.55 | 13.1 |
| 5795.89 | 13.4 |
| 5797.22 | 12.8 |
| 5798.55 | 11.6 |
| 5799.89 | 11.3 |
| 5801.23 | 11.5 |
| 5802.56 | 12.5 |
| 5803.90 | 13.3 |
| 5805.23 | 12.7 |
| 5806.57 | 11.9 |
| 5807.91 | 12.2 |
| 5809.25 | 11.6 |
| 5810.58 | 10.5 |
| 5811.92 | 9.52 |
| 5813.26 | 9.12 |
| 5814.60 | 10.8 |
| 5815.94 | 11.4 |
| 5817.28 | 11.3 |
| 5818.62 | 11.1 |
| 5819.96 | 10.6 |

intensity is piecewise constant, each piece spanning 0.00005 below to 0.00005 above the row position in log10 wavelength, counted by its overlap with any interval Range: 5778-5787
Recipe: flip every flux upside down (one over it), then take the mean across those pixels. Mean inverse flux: 0.0835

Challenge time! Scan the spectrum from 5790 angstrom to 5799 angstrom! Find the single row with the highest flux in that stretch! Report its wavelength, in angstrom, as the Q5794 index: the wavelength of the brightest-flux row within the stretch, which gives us 5795.89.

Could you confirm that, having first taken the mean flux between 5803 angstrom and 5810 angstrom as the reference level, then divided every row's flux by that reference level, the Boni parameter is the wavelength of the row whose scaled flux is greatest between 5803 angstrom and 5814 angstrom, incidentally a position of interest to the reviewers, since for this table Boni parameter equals 5803.90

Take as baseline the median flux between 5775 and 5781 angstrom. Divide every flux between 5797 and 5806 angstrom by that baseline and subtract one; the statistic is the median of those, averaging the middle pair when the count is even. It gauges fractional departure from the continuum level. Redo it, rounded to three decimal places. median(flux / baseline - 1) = 0.073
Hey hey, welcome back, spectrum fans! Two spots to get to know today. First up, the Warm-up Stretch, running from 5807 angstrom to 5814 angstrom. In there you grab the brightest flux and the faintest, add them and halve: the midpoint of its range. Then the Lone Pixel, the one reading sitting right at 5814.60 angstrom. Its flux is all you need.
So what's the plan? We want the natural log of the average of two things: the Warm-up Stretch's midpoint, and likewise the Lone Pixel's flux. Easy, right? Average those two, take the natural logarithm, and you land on 2.37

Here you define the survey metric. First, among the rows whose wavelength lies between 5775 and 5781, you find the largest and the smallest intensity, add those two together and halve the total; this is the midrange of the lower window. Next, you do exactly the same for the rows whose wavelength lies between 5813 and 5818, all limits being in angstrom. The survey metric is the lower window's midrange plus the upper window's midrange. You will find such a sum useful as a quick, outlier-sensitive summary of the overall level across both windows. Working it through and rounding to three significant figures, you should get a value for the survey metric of 22.2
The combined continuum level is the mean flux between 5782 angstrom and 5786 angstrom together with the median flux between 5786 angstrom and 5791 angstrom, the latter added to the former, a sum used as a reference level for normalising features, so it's 24.3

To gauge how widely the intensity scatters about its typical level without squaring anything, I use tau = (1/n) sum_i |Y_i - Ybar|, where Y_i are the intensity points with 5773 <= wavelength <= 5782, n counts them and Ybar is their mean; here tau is 0.5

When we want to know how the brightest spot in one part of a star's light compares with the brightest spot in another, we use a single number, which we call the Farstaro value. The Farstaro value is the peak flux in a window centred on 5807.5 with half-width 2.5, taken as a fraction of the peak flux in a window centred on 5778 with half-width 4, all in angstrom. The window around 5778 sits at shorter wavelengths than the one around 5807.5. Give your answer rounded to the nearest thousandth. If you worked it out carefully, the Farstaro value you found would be 0.984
